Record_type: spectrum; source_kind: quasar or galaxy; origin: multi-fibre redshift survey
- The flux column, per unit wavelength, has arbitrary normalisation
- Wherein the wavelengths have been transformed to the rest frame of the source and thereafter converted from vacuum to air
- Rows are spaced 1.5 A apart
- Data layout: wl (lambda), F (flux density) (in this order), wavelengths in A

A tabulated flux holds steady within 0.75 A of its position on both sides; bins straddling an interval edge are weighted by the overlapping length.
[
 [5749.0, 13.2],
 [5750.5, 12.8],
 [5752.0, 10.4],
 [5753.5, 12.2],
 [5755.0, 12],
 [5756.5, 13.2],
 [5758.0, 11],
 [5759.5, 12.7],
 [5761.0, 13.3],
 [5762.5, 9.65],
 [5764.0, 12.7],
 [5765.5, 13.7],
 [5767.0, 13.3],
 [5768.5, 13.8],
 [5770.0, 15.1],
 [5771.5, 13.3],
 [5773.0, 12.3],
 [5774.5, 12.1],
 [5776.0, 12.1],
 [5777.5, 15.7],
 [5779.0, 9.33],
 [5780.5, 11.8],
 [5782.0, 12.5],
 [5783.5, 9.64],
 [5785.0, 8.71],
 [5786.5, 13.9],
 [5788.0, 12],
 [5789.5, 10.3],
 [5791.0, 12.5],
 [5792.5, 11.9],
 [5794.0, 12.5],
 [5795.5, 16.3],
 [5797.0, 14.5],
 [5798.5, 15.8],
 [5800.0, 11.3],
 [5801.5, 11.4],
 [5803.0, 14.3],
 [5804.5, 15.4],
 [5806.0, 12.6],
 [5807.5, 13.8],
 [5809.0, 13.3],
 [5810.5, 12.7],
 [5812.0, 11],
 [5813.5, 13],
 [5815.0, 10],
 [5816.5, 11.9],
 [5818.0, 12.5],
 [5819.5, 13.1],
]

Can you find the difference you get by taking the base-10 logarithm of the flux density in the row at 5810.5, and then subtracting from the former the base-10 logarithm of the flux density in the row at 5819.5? -0.013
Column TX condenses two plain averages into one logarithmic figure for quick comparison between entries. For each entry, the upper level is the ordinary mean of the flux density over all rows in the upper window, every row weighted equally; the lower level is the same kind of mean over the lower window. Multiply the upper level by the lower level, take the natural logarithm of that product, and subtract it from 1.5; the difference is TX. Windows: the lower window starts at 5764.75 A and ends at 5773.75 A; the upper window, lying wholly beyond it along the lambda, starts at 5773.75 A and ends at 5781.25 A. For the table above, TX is -3.611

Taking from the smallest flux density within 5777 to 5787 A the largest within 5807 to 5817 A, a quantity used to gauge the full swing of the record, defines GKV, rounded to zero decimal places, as -5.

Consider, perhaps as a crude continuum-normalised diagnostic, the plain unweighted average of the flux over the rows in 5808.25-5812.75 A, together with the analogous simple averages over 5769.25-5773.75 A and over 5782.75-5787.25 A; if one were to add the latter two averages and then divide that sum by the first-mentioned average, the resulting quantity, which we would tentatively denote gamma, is 1.97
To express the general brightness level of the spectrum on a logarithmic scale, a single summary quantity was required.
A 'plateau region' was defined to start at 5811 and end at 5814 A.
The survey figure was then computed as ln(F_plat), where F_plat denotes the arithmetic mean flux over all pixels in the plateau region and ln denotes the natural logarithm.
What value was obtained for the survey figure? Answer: 2.48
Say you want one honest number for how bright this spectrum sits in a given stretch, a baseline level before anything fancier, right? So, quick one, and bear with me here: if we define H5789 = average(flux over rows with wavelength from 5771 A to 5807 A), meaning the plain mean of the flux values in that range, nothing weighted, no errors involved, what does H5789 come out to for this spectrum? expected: 12.6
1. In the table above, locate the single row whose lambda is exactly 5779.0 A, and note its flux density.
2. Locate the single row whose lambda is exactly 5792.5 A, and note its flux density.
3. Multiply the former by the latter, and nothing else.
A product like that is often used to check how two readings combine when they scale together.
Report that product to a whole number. 111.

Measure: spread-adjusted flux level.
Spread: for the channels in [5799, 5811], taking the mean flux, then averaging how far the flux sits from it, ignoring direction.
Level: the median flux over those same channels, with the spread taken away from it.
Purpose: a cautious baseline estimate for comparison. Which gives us 11.9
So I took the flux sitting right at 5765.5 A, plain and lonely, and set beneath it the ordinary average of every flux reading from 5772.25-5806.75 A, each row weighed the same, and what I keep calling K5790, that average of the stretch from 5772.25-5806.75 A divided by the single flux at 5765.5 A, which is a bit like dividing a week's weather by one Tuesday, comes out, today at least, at 0.92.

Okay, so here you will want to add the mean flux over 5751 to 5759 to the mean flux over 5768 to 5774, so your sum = 25.4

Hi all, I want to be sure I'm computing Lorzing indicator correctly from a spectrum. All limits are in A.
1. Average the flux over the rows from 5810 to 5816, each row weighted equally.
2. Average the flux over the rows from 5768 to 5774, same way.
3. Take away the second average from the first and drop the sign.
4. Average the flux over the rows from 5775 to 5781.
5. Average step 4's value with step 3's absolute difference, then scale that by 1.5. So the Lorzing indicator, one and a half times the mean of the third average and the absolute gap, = 10.6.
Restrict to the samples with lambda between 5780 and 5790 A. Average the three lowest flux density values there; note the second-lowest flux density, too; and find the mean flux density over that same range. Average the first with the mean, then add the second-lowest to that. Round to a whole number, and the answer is 20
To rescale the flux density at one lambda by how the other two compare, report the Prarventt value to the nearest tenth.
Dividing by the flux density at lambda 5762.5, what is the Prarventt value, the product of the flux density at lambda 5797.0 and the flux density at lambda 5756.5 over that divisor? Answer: 19.8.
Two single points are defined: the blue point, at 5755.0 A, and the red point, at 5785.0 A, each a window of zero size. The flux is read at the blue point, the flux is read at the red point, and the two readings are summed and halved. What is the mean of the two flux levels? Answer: 10.4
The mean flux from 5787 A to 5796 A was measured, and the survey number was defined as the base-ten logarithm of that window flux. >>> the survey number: 1.10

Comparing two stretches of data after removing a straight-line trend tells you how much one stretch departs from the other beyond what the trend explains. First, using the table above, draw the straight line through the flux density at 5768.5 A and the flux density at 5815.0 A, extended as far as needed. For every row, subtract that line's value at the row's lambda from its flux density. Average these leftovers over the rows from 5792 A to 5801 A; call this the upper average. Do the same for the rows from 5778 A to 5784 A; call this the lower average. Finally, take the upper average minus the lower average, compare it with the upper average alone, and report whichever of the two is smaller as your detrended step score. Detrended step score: 2.2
